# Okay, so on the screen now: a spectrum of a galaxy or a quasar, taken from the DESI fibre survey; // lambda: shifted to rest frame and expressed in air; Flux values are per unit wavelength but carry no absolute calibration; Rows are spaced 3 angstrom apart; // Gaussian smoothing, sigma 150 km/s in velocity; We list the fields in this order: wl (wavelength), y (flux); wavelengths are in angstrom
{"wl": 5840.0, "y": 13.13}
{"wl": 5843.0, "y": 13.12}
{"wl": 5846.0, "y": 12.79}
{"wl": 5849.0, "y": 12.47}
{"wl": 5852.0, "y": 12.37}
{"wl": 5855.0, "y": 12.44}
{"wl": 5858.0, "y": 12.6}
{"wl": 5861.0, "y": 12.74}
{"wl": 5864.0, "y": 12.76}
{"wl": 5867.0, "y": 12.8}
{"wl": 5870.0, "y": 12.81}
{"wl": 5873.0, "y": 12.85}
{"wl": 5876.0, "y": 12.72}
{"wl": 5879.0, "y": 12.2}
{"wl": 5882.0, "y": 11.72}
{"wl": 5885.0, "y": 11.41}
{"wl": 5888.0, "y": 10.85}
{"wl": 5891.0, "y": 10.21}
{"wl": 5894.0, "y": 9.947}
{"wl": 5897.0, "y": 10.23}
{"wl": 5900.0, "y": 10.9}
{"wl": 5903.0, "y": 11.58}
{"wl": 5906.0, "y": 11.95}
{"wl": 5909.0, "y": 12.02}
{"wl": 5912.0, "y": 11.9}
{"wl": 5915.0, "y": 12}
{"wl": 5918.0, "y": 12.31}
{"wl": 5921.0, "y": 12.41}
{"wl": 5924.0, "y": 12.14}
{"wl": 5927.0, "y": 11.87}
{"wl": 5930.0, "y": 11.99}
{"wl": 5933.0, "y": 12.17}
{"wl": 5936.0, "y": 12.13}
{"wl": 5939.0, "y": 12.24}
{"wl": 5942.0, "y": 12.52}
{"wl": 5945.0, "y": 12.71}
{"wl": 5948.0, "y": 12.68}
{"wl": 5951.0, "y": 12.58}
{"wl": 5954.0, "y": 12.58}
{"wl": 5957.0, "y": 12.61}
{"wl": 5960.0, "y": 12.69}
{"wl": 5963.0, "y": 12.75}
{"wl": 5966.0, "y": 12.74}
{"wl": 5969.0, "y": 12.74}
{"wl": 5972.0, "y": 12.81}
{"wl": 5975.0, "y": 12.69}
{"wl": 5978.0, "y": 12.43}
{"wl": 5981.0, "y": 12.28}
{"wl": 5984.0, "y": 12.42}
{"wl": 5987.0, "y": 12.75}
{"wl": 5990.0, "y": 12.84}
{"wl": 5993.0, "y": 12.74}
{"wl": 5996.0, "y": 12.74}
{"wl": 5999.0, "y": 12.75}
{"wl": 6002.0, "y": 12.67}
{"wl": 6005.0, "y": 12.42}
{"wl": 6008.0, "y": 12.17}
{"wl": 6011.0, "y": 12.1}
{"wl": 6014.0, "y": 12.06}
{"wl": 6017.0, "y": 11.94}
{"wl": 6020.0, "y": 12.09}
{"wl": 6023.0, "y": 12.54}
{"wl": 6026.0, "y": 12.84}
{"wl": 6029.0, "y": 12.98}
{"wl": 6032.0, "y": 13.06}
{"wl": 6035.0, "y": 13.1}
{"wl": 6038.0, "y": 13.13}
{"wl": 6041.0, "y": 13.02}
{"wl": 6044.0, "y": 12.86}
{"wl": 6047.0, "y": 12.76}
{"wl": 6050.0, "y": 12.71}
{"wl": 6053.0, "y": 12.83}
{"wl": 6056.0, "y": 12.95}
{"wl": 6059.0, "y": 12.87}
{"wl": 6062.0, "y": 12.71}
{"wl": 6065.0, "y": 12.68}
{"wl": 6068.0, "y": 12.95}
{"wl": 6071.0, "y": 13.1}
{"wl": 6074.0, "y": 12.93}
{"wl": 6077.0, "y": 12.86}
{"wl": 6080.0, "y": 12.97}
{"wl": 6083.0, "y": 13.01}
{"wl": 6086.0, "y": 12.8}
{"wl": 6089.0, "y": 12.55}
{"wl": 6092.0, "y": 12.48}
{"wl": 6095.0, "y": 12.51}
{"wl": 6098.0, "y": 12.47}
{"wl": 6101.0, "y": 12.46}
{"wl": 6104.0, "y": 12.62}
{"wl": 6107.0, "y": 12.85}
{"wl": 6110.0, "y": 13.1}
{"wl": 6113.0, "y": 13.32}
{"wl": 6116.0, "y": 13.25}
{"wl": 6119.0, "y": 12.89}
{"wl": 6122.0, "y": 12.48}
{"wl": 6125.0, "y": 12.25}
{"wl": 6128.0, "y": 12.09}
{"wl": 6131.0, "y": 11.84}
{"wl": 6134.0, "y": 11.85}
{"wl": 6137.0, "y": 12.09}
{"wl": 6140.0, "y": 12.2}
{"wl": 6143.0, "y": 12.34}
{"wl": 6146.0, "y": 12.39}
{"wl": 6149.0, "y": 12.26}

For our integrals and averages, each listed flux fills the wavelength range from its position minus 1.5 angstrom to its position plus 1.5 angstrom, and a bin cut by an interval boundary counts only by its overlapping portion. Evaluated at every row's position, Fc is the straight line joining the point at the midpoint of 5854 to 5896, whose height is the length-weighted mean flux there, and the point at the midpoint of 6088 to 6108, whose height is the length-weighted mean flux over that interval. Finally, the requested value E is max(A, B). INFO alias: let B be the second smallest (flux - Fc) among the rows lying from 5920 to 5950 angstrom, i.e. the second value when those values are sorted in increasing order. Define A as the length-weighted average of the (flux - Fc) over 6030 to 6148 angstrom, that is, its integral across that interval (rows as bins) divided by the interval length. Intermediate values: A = 0.17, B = -0.1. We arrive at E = 0.17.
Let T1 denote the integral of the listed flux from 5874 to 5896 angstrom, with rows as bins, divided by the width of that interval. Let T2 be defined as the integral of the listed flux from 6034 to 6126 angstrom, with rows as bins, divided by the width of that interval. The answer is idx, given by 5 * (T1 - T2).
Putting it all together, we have -7.6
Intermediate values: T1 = 11.3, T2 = 12.8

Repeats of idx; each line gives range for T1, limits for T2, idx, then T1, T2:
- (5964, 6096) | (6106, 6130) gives -0.3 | 12.7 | 12.8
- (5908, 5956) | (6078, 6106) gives -1.9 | 12.3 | 12.7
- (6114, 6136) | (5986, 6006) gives -1.6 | 12.4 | 12.7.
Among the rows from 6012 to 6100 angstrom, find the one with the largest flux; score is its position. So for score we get 6038.0 angstrom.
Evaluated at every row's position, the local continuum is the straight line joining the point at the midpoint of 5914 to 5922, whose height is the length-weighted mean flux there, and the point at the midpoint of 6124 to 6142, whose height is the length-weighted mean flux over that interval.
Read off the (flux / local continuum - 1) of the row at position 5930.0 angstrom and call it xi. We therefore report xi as -0.02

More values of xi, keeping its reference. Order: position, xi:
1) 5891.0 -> -0.17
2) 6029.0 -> 0.07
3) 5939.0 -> 0.00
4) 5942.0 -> 0.02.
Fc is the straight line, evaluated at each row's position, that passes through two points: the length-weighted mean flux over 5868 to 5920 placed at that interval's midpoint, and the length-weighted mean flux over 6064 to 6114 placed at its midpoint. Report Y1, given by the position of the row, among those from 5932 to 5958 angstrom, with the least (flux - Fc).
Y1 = 5936.0 angstrom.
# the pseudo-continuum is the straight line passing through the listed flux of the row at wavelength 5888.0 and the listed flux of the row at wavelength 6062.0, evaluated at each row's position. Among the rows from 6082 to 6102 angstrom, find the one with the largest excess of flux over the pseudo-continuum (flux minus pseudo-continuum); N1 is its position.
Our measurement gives 6083.0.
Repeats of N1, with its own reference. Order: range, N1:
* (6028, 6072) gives 6035.0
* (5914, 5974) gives 5945.0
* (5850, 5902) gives 5861.0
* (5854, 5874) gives 5861.0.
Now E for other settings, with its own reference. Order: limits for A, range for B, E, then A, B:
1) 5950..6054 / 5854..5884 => 0.33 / 0.33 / 0.2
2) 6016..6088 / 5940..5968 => 0.40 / 0.39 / 0.4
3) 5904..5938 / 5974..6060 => -0.02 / -0.02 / -0.3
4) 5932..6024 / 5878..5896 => 0.26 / 0.26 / -1.8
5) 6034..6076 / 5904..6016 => 0.45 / 0.45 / -0.2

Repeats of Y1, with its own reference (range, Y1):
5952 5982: 5981.0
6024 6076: 6065.0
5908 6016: 6014.0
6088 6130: 6128.0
